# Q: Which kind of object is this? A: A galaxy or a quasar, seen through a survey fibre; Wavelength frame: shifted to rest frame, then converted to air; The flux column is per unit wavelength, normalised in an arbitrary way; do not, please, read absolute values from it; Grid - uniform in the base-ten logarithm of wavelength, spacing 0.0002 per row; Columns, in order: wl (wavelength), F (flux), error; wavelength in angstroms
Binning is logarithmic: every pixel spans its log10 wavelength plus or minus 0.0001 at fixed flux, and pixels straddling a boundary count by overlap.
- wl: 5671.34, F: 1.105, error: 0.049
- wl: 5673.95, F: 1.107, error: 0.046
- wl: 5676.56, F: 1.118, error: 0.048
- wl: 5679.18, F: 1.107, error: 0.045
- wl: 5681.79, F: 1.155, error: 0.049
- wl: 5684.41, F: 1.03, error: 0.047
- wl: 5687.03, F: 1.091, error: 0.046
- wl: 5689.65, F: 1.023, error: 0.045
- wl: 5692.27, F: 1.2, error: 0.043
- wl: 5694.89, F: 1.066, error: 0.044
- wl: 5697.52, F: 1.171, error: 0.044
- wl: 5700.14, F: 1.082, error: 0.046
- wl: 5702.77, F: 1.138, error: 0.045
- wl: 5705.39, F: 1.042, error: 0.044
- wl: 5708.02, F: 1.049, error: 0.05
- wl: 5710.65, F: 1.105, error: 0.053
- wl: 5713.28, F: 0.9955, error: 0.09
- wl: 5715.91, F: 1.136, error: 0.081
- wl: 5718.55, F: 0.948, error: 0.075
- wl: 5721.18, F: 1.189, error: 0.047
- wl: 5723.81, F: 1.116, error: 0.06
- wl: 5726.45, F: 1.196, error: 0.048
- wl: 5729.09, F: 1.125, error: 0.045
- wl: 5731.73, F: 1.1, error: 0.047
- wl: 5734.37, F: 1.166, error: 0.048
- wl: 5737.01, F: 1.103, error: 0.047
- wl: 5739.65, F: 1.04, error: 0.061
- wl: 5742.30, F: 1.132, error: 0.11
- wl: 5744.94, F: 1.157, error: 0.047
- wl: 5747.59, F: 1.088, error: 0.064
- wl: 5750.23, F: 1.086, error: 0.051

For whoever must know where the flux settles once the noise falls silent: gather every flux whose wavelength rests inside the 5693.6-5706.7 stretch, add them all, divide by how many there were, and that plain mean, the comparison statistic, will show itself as 1.10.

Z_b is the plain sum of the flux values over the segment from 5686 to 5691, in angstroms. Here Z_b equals 2.11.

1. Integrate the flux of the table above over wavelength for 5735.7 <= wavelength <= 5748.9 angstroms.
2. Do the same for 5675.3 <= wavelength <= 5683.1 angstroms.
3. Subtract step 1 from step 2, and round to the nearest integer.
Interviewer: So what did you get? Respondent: -6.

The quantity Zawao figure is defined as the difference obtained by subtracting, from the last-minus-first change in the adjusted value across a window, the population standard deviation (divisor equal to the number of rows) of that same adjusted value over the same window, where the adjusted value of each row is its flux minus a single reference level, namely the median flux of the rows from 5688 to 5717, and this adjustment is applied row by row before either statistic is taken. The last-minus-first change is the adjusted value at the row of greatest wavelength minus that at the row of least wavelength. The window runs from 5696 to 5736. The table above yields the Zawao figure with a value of -0.073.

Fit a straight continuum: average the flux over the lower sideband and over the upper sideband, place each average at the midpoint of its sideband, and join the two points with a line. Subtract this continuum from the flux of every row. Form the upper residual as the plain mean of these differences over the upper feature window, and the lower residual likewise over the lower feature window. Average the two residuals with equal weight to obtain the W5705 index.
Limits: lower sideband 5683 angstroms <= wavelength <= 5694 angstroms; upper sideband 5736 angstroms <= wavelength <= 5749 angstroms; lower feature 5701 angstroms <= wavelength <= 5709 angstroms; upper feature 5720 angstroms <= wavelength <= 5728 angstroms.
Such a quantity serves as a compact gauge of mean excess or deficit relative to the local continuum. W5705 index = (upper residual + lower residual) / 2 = 0.027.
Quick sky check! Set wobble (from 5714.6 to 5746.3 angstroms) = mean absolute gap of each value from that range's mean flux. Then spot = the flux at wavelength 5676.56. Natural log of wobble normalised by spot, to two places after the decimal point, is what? -3.18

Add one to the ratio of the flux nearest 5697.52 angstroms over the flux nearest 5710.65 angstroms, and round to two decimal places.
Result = 2.06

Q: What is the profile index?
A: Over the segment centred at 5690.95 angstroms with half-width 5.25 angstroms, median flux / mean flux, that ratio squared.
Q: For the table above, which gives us 0.97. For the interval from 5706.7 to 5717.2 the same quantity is 1.01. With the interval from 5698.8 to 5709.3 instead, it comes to 0.98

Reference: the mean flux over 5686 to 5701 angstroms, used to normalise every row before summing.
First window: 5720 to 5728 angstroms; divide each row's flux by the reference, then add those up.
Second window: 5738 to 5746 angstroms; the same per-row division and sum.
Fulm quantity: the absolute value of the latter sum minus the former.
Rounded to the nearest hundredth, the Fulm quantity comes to 0.16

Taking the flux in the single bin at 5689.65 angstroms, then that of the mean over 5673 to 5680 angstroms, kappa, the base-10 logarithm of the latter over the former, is 0.036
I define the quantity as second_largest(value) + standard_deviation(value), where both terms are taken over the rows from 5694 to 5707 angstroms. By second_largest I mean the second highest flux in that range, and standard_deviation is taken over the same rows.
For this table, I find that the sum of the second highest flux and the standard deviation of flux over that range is 1.19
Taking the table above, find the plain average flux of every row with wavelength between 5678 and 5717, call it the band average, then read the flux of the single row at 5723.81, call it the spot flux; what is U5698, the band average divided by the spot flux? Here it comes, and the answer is 0.98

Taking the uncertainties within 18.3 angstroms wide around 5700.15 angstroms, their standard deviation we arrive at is 0.002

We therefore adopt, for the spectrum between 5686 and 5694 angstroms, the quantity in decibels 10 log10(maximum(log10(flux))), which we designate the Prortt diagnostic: -11.0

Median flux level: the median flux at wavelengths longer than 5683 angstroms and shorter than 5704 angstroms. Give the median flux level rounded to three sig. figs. 1.09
